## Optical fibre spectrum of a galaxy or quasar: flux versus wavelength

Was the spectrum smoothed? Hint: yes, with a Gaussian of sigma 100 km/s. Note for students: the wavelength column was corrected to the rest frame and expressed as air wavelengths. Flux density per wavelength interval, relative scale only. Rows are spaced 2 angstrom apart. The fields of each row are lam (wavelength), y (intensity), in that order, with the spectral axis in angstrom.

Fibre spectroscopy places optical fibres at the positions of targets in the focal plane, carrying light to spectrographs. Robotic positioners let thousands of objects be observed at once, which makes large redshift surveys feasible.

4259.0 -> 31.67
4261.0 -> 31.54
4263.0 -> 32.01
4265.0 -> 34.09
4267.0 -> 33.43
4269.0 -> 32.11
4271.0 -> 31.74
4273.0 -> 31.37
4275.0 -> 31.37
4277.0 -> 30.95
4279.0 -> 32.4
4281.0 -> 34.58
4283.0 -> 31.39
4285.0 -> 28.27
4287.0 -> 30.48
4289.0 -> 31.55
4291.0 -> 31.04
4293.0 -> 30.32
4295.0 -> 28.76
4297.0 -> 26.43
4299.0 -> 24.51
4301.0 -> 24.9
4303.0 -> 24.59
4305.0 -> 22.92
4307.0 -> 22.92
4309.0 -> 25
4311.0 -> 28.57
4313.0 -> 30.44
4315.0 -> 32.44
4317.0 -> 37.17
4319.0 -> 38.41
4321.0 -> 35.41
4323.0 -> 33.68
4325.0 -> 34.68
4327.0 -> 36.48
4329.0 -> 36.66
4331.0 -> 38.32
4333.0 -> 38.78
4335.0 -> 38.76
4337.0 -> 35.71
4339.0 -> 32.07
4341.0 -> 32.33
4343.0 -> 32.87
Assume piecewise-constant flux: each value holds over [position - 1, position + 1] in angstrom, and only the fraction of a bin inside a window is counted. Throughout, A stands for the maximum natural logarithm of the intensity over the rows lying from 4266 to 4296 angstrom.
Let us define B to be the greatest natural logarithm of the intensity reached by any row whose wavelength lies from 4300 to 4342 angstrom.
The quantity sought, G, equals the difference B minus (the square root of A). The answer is 1.78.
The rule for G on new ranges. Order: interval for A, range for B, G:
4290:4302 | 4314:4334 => 1.80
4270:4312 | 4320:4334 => 1.78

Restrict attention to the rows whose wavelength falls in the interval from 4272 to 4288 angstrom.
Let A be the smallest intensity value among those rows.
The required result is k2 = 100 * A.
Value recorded 2827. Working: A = 28.27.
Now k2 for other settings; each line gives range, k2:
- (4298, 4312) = 2292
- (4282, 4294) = 2827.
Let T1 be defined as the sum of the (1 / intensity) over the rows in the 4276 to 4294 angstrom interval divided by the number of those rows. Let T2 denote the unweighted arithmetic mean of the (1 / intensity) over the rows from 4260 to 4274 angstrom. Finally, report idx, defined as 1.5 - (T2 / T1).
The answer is 0.54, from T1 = 0.032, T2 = 0.031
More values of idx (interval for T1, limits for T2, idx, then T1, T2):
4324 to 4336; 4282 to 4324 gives 0.21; 0.027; 0.035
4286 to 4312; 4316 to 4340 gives 0.76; 0.037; 0.028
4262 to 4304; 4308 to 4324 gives 0.56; 0.033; 0.031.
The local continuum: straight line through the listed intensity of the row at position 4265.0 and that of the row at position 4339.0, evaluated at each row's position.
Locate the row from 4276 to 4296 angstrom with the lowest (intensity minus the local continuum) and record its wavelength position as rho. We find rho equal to 4285.0 angstrom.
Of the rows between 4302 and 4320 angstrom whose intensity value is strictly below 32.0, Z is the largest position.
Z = 4313.0 angstrom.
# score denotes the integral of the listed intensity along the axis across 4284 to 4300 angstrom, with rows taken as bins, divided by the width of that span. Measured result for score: 29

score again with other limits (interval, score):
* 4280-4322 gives 30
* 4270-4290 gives 31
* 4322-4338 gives 37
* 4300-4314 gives 26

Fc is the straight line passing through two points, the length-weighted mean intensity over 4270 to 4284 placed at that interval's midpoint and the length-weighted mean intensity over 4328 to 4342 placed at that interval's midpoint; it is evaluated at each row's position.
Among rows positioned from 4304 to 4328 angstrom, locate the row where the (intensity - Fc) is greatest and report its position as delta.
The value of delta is 4319.0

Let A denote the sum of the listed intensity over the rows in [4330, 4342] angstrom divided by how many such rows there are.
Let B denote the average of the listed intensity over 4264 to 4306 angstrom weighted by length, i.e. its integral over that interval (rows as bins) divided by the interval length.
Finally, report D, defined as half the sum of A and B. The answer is 32.9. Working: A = 36.0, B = 30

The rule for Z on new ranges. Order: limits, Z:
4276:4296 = 4295.0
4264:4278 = 4277.0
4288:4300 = 4299.0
